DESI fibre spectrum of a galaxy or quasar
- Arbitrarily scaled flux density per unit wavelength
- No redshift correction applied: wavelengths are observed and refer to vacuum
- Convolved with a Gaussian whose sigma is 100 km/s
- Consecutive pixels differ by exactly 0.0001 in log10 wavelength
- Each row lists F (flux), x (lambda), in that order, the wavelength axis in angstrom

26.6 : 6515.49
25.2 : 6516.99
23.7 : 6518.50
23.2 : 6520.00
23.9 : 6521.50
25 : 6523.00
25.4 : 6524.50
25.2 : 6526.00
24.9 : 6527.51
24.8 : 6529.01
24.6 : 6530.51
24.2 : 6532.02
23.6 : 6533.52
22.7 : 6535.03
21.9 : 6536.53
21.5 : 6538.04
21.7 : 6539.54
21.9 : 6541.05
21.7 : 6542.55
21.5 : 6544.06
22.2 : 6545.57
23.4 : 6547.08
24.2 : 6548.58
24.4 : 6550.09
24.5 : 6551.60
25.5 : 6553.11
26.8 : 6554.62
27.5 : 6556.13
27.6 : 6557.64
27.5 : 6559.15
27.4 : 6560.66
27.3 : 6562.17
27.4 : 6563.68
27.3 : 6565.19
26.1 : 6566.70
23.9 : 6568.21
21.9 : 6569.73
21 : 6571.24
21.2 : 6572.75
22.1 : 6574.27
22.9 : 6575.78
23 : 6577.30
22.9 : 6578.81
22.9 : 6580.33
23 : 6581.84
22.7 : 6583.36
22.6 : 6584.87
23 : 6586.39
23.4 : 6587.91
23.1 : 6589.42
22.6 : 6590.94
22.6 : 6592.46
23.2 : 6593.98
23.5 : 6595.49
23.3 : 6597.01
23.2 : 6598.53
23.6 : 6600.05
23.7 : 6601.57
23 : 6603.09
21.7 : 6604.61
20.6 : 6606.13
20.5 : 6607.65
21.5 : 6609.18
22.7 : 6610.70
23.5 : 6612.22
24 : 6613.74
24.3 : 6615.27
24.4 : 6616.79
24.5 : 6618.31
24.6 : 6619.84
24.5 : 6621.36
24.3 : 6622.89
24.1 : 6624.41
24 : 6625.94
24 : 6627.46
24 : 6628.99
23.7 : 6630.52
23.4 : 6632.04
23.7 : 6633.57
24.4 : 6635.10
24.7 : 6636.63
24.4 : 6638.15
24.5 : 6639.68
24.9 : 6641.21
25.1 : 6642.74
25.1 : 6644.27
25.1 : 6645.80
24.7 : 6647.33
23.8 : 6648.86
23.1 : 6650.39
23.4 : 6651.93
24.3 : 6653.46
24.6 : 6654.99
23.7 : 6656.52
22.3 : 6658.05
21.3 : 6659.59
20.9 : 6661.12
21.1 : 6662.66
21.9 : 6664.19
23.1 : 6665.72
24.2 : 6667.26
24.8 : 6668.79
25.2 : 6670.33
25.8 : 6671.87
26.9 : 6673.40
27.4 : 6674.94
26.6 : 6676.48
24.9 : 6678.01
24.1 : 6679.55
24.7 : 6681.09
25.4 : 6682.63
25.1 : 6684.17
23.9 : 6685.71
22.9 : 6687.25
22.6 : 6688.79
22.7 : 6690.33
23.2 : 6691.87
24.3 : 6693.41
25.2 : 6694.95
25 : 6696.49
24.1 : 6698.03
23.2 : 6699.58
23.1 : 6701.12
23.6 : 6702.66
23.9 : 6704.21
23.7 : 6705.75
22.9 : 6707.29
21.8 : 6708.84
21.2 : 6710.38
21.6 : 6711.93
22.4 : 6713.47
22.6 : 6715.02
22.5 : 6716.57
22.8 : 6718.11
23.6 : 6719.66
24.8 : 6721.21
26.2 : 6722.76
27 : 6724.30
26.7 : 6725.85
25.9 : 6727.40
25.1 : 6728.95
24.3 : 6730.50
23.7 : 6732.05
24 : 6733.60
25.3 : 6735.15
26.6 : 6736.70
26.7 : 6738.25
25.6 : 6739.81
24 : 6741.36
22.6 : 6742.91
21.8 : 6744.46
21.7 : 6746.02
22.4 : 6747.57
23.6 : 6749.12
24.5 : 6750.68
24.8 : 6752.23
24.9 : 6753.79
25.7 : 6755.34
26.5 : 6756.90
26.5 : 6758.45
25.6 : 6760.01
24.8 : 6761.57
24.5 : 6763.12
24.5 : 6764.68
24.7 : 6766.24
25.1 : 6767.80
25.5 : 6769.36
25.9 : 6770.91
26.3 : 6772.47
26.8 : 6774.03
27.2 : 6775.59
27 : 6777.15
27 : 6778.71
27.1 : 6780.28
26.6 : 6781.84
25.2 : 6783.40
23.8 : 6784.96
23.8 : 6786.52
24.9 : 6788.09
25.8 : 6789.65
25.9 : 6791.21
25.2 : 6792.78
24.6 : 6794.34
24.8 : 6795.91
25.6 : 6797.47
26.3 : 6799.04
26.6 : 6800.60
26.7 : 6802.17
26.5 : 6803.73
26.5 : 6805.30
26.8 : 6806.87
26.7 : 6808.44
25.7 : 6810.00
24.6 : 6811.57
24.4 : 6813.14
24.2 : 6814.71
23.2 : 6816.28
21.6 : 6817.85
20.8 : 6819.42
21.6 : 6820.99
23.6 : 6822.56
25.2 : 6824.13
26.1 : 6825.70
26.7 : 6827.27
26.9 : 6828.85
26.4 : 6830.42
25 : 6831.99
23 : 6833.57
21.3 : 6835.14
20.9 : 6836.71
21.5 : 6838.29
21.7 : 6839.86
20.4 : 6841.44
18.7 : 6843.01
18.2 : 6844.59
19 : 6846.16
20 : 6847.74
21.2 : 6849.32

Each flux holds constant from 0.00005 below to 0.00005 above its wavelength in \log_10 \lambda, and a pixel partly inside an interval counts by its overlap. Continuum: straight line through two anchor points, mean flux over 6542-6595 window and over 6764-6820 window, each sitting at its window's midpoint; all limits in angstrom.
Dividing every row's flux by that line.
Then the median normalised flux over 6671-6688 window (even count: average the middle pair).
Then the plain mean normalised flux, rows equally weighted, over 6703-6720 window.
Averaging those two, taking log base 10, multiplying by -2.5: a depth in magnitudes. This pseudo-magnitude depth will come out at 0.042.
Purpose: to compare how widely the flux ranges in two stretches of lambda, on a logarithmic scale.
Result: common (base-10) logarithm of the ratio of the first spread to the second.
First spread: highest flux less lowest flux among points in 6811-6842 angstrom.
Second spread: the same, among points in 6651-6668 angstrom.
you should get 0.24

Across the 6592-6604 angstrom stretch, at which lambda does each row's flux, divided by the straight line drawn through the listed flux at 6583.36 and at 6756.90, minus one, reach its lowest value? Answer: 6592.46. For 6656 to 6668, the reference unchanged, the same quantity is 6661.12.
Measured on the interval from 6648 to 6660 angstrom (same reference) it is 6659.59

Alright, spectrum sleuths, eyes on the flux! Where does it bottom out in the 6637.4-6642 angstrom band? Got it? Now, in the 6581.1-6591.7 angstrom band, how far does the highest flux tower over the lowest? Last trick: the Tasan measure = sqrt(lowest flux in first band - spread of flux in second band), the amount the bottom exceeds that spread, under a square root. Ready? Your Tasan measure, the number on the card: 4.86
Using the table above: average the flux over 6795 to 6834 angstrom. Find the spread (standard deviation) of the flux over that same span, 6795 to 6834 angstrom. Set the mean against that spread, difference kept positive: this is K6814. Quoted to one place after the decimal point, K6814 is 23.2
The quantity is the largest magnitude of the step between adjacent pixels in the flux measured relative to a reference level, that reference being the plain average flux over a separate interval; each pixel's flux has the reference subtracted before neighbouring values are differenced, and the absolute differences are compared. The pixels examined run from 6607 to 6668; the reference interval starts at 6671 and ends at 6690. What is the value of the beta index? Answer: 1.4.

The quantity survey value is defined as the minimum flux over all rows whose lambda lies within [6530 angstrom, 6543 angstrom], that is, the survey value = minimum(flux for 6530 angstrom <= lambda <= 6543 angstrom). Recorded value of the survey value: 21.5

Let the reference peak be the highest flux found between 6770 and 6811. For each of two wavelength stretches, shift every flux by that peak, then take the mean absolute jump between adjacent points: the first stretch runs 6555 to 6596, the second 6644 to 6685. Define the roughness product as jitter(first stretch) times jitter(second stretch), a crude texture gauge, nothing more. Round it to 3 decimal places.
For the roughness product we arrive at 0.330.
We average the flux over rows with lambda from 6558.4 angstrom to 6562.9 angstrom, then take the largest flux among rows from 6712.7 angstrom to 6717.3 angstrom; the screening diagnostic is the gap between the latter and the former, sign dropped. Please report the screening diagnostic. 4.8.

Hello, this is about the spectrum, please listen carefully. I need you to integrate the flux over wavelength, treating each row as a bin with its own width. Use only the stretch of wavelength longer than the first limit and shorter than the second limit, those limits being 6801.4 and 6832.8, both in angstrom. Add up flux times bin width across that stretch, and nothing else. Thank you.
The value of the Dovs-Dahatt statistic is 784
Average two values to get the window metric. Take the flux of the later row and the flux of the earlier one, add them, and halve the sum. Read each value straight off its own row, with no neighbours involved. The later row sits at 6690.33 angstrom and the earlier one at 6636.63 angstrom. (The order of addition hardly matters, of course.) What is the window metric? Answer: 23.7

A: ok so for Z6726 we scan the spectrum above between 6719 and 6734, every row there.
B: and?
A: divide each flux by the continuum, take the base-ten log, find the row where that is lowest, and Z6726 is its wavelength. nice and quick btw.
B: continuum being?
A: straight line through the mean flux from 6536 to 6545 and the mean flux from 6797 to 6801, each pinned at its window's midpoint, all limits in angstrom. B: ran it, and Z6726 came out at 6732.05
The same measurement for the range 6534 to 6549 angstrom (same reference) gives 6544.06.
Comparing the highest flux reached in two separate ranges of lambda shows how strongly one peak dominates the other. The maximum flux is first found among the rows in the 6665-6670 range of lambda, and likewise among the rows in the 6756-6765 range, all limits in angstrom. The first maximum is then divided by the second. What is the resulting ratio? 0.94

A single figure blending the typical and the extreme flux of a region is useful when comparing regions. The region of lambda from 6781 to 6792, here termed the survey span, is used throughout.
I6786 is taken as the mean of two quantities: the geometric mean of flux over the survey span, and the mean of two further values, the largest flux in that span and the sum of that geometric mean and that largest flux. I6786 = 32.1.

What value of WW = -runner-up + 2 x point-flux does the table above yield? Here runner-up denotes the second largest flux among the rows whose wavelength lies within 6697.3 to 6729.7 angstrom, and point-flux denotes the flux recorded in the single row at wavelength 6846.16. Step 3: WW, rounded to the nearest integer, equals 11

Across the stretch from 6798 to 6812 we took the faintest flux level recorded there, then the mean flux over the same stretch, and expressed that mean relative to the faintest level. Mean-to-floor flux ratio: 1.07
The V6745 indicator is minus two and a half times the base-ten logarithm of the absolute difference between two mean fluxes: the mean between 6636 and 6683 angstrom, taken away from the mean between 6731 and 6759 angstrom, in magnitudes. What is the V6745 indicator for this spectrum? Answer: 1.6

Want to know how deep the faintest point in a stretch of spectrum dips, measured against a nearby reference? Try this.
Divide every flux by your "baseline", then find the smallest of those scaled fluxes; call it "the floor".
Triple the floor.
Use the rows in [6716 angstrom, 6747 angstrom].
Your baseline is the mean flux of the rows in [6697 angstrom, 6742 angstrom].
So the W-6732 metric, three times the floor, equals 2.70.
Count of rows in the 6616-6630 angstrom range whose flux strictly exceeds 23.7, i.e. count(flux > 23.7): 9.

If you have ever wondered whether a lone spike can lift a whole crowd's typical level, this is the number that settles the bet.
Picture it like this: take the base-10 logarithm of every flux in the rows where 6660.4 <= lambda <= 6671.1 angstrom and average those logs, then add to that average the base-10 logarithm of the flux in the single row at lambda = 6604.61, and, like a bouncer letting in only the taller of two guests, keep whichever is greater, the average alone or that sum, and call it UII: 2.70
